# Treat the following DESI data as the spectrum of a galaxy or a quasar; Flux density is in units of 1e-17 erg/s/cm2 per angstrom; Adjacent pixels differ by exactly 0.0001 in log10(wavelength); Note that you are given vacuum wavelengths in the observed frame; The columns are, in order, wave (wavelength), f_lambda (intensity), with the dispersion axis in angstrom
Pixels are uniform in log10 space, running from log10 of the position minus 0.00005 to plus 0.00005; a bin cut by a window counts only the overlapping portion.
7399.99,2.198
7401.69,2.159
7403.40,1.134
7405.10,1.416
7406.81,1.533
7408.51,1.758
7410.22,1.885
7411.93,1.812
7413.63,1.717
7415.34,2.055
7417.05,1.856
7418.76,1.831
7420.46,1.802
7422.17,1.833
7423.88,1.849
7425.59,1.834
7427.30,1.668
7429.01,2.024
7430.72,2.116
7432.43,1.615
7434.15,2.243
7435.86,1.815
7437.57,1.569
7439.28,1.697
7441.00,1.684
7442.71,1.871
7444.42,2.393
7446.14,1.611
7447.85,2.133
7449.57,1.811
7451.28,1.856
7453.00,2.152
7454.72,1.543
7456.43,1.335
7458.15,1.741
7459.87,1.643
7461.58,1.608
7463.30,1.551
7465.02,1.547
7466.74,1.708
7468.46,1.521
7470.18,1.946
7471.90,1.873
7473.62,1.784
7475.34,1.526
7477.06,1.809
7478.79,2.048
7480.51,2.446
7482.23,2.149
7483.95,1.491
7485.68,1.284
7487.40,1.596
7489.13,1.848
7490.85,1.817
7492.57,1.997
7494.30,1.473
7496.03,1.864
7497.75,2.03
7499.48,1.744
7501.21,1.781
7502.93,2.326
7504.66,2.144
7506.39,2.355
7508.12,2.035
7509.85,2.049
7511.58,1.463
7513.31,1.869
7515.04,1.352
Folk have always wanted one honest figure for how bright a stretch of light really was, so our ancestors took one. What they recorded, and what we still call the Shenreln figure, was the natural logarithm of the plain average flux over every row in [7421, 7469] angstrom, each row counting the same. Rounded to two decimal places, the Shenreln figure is 0.58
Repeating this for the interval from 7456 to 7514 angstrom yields 0.59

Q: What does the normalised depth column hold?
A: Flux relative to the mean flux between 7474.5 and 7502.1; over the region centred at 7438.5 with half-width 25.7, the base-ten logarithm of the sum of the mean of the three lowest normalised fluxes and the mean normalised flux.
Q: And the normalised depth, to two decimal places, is 0.26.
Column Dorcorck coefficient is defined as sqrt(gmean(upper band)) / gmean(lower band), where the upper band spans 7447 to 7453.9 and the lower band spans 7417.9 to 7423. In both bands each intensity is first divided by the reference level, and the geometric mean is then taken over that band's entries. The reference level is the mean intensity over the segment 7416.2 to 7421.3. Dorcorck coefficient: 1.05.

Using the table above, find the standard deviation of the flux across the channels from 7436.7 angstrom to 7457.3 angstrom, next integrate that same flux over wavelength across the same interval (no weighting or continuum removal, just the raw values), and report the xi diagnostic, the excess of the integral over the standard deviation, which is 37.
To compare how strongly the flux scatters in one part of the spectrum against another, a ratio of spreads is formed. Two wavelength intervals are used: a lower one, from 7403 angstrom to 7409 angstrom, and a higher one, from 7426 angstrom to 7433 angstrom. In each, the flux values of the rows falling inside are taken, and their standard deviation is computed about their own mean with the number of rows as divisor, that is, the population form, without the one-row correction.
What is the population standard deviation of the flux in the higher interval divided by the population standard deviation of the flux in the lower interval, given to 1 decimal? 1.0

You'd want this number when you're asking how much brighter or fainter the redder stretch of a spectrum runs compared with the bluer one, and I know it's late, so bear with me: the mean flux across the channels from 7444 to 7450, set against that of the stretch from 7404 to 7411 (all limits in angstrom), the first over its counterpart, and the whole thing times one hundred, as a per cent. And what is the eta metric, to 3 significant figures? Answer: 121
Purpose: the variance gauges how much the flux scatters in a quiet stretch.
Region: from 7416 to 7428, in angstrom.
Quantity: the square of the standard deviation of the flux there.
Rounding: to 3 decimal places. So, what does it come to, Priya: 0.004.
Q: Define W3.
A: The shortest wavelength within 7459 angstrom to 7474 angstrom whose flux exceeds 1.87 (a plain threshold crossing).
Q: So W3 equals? 7470.18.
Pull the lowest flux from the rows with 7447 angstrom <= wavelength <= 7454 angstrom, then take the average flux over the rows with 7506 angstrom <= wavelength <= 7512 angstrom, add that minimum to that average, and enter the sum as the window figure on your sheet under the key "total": 3.79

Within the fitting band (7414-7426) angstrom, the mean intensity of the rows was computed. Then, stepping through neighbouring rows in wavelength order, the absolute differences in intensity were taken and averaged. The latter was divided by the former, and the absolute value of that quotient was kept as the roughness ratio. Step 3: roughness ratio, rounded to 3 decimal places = 0.028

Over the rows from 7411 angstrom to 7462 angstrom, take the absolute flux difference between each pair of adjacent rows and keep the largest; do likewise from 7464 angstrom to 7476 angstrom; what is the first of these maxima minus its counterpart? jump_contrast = 0.4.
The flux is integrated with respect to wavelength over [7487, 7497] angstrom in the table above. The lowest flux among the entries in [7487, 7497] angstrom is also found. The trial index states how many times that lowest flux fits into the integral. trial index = 12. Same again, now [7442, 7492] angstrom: 69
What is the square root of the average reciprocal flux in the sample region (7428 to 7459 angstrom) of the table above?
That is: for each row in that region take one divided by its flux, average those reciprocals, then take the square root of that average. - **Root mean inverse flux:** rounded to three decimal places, 0.744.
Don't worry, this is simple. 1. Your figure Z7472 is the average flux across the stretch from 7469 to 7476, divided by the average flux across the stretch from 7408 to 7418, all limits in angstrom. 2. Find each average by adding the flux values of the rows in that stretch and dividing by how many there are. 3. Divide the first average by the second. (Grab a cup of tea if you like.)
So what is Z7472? 0.96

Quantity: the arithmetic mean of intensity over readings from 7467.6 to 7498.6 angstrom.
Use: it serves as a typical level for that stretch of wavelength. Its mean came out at 1.81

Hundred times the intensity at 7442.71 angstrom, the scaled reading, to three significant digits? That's 187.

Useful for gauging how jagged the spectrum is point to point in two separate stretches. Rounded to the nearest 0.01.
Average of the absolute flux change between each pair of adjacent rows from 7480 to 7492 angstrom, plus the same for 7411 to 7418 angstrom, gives 0.50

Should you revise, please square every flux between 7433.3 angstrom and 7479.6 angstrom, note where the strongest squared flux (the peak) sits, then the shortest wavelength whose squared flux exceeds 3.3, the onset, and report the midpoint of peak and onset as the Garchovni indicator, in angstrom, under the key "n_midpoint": 7439.3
